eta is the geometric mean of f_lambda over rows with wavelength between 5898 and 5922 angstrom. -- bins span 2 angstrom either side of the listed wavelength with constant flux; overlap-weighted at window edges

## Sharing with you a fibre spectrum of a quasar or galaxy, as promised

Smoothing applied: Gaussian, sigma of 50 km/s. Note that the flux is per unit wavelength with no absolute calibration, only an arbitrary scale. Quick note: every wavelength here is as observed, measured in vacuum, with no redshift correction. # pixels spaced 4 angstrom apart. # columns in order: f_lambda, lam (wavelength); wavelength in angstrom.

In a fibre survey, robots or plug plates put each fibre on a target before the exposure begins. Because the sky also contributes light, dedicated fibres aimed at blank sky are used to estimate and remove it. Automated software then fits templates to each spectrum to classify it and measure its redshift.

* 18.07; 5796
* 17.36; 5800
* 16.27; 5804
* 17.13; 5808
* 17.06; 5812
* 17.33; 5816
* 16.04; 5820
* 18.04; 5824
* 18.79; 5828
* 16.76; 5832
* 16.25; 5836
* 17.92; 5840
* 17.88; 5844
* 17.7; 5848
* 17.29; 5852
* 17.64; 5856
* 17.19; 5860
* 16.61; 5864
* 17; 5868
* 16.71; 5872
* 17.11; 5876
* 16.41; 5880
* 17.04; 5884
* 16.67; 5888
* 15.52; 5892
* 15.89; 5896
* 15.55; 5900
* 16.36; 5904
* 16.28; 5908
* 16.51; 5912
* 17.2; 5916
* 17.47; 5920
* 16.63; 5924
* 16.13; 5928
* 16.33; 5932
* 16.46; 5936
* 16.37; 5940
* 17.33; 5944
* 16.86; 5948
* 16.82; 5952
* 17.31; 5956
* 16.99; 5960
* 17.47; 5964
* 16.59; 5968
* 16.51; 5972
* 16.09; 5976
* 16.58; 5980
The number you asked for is 16.5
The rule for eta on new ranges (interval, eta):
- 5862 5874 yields 16.8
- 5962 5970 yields 17.0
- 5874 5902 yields 16.3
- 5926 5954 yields 16.6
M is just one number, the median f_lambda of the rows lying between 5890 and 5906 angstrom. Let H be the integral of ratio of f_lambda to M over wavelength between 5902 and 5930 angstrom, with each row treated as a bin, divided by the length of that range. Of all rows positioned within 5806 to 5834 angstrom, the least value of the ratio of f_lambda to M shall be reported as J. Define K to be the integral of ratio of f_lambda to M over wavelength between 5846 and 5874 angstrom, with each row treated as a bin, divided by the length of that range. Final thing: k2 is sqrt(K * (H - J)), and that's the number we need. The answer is 0.21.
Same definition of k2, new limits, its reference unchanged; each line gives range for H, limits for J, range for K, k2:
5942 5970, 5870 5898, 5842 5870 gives 0.33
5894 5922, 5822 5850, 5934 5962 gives 0.12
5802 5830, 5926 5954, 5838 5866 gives 0.28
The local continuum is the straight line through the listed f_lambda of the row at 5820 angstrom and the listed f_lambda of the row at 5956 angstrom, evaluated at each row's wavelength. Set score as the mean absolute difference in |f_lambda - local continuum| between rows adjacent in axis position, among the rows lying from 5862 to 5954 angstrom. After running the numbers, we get 0.33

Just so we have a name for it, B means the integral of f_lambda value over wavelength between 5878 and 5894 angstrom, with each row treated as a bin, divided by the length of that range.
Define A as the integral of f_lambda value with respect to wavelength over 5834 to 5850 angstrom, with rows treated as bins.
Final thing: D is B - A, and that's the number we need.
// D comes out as -263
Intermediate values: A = 279.0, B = 16.4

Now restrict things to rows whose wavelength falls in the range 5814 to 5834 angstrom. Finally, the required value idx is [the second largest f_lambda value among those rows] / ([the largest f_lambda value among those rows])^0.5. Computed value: 4.16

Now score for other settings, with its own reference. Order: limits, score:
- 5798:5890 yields 0.67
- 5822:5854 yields 0.81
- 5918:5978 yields 0.32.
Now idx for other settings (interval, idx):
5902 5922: 4.12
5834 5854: 4.22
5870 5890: 4.12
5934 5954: 4.05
